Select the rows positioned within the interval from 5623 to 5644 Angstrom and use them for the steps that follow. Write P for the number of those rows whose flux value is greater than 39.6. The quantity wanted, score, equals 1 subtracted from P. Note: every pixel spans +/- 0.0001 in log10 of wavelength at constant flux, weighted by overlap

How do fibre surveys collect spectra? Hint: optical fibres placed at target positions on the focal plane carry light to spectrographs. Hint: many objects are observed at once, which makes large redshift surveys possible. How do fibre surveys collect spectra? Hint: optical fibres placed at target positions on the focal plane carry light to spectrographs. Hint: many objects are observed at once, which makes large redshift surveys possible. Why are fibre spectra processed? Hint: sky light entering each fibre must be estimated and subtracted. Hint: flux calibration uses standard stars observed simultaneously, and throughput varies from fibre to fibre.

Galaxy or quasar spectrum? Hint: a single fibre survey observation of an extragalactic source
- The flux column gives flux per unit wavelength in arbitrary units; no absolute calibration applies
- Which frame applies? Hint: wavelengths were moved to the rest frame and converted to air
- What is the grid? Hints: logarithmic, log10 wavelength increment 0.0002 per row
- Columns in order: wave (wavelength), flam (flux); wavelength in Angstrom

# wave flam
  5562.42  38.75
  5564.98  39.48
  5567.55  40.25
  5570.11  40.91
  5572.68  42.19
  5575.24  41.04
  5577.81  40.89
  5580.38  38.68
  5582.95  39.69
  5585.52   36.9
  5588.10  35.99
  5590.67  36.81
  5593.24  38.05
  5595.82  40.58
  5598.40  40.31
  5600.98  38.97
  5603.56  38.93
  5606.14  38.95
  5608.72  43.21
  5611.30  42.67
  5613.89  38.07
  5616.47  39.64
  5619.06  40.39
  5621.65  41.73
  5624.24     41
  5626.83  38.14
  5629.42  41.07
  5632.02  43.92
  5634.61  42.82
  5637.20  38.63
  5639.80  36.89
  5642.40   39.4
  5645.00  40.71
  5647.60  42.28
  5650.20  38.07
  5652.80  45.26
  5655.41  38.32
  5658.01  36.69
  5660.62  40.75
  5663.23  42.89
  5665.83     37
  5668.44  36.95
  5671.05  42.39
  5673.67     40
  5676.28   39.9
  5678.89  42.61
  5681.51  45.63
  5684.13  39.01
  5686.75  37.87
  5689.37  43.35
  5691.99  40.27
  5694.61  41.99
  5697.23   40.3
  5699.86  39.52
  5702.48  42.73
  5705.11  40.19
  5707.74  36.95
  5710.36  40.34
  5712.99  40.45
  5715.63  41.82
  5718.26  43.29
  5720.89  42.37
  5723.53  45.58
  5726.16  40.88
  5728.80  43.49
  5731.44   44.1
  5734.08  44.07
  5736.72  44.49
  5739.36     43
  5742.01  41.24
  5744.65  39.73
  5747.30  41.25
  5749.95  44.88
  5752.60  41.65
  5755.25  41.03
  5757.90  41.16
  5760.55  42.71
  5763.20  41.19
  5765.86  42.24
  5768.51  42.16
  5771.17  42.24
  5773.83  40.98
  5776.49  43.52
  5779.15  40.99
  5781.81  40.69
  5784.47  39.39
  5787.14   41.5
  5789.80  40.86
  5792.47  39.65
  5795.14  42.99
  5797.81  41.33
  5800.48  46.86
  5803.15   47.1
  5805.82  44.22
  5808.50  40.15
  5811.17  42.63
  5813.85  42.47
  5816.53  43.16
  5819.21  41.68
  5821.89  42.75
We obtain 3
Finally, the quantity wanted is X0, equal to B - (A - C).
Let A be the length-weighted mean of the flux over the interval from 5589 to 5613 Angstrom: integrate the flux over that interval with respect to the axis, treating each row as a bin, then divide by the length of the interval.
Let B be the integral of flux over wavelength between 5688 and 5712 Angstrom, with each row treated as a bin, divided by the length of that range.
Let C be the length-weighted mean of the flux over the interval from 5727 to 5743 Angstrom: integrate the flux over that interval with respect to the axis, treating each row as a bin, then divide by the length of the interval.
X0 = 44.2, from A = 39.7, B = 40.6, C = 43.4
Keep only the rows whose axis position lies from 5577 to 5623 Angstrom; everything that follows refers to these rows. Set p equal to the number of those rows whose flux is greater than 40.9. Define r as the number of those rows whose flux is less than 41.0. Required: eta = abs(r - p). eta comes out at 12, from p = 3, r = 15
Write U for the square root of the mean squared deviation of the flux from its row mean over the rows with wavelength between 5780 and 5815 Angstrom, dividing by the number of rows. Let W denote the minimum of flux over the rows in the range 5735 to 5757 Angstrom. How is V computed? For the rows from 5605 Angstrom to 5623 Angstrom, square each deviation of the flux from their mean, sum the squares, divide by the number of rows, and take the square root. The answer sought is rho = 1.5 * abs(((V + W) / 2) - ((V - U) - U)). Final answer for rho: 36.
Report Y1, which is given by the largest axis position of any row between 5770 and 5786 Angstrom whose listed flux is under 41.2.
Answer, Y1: 5784.47 Angstrom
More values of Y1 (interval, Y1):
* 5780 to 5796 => 5792.47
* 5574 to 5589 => 5588.10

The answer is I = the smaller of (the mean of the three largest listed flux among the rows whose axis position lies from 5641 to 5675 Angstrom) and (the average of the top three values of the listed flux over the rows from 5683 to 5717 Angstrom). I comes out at 42.7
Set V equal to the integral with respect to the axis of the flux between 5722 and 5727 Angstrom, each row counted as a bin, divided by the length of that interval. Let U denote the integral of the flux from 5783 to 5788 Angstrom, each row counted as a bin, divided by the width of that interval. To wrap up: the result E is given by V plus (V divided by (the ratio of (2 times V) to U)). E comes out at 63.6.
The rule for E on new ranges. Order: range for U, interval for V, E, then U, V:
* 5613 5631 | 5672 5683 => 62.0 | 40.1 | 42.0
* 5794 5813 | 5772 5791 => 63.0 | 43.6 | 41.2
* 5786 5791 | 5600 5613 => 61.1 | 41.2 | 40.5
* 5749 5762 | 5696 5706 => 61.8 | 42.2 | 40.7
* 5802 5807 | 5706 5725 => 64.4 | 45.7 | 41.5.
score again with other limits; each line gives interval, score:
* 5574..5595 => 2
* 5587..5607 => 1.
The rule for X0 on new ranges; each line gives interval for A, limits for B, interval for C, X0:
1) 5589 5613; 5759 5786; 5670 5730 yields 43.2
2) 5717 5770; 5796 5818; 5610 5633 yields 41.6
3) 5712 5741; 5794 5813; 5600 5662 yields 40.8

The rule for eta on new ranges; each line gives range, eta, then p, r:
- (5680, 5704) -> 1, 4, 5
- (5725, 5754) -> 7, 9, 2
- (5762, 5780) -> 5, 7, 2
